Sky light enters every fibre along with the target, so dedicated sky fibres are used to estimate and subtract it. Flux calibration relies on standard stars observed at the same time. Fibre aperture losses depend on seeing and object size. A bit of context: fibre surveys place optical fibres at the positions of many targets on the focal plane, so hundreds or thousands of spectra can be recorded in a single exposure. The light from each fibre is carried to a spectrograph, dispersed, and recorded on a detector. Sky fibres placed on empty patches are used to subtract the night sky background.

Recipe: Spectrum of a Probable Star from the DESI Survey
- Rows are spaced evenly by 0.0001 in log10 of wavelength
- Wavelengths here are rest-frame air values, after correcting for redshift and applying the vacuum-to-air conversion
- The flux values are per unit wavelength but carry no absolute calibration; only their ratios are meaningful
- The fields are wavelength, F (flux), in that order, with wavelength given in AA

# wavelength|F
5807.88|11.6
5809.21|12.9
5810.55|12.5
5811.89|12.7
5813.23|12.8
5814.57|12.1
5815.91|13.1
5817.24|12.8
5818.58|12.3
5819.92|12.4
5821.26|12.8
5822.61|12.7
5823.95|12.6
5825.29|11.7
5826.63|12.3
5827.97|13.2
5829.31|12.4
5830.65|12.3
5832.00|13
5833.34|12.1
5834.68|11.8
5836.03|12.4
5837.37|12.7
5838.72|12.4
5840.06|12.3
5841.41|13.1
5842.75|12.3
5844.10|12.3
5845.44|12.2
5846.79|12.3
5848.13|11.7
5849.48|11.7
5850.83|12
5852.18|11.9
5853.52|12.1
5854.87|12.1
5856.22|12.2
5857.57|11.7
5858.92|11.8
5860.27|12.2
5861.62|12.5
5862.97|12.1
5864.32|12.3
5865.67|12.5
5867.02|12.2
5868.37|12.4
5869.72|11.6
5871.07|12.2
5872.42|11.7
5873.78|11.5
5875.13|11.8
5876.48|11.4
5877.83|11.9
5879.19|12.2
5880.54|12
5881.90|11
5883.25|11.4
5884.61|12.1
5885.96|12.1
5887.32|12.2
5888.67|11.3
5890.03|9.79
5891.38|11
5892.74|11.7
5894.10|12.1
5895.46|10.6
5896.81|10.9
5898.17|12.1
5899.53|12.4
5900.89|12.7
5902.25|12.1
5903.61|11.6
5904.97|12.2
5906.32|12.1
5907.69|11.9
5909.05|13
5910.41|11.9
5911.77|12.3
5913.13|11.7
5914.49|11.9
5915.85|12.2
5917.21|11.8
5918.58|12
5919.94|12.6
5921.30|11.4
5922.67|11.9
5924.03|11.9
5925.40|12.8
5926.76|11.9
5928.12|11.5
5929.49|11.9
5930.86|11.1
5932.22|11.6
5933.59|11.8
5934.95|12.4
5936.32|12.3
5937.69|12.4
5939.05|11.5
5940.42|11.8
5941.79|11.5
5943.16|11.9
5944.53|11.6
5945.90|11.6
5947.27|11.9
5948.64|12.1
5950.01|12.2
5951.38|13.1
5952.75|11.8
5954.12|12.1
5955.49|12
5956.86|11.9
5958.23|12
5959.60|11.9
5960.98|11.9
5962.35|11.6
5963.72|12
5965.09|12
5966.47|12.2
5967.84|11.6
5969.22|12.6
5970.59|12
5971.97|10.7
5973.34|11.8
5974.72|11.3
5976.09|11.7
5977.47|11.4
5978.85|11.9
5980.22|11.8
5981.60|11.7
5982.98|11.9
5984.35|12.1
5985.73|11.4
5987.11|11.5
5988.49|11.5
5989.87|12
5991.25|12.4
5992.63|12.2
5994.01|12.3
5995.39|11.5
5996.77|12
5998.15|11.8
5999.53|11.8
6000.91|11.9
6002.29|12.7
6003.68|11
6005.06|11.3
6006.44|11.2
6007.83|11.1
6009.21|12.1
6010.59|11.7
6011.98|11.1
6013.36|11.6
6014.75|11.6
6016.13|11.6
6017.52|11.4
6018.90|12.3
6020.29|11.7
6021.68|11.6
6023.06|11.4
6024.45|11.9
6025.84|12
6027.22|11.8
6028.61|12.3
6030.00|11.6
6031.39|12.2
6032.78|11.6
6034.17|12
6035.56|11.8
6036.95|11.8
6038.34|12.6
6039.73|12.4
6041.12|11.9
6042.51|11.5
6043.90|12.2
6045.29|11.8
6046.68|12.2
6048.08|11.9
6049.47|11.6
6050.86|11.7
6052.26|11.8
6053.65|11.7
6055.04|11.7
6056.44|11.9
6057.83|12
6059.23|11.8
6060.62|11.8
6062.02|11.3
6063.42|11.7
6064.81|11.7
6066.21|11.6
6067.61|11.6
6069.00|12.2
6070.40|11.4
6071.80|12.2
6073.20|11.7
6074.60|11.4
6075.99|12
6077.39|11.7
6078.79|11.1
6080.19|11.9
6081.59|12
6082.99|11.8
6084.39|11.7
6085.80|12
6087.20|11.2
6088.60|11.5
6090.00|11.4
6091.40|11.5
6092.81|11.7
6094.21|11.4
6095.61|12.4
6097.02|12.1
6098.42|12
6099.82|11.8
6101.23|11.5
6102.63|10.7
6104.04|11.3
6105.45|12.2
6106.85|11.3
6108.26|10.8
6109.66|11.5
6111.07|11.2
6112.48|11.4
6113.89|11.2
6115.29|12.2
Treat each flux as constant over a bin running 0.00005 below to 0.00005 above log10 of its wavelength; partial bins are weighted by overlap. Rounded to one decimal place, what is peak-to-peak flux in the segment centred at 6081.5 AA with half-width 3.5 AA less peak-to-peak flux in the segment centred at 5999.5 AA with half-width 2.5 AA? 0.8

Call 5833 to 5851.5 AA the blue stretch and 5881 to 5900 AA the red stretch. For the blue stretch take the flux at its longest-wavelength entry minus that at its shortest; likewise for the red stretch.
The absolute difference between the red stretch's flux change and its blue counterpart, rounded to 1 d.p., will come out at 1.5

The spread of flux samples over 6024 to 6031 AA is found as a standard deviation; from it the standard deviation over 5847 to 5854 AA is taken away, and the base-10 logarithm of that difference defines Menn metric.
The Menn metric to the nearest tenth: -1.1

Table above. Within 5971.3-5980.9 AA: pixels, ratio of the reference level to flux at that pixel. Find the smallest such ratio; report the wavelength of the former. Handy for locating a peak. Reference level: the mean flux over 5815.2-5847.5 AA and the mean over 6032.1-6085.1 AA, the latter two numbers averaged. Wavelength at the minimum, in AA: 5978.85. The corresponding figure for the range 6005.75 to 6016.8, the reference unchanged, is 6009.21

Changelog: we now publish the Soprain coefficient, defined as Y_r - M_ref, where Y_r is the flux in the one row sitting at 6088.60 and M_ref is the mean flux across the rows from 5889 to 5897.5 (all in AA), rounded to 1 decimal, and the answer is 0.5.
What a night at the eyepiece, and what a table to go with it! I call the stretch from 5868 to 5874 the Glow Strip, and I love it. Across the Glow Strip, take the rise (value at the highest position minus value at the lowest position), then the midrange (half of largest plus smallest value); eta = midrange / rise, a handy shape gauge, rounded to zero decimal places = -13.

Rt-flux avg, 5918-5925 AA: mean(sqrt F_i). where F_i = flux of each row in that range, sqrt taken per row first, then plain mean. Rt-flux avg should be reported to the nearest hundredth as 3.46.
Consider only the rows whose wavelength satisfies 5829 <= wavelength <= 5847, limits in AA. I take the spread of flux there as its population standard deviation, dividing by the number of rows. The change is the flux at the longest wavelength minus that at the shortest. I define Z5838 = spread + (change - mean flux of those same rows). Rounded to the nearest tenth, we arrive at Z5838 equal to -12.2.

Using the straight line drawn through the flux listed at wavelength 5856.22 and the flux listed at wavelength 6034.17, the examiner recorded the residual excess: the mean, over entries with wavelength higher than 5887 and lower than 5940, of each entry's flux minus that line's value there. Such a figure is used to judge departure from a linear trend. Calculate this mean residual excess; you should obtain -0.28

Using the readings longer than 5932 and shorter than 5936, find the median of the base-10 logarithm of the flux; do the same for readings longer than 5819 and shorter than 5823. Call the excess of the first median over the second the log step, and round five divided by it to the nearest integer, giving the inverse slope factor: -157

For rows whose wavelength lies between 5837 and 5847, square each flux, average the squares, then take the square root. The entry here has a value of 12.5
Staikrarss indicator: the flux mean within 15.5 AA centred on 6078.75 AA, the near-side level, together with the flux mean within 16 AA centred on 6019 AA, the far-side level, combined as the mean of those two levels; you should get 11.7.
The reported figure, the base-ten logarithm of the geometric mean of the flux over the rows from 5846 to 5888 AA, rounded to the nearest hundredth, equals 1.08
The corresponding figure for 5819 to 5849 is 1.09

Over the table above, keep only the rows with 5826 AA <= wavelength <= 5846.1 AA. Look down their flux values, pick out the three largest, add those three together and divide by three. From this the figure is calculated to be 13.10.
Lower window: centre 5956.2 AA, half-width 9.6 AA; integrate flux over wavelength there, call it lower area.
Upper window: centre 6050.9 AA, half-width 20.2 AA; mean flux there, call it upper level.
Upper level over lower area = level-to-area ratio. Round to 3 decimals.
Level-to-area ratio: 0.051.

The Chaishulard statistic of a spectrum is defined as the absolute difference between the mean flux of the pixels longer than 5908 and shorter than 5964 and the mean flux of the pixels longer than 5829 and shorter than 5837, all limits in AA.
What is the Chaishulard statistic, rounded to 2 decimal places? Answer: 0.37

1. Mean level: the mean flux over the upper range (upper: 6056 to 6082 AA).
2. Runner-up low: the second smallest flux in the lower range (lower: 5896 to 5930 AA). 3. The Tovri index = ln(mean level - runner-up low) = -1.1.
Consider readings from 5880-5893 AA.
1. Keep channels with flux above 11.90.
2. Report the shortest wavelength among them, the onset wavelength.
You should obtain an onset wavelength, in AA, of 5880.54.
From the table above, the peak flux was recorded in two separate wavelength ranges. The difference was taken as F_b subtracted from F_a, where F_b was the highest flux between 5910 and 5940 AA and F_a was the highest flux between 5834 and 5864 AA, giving 0.30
